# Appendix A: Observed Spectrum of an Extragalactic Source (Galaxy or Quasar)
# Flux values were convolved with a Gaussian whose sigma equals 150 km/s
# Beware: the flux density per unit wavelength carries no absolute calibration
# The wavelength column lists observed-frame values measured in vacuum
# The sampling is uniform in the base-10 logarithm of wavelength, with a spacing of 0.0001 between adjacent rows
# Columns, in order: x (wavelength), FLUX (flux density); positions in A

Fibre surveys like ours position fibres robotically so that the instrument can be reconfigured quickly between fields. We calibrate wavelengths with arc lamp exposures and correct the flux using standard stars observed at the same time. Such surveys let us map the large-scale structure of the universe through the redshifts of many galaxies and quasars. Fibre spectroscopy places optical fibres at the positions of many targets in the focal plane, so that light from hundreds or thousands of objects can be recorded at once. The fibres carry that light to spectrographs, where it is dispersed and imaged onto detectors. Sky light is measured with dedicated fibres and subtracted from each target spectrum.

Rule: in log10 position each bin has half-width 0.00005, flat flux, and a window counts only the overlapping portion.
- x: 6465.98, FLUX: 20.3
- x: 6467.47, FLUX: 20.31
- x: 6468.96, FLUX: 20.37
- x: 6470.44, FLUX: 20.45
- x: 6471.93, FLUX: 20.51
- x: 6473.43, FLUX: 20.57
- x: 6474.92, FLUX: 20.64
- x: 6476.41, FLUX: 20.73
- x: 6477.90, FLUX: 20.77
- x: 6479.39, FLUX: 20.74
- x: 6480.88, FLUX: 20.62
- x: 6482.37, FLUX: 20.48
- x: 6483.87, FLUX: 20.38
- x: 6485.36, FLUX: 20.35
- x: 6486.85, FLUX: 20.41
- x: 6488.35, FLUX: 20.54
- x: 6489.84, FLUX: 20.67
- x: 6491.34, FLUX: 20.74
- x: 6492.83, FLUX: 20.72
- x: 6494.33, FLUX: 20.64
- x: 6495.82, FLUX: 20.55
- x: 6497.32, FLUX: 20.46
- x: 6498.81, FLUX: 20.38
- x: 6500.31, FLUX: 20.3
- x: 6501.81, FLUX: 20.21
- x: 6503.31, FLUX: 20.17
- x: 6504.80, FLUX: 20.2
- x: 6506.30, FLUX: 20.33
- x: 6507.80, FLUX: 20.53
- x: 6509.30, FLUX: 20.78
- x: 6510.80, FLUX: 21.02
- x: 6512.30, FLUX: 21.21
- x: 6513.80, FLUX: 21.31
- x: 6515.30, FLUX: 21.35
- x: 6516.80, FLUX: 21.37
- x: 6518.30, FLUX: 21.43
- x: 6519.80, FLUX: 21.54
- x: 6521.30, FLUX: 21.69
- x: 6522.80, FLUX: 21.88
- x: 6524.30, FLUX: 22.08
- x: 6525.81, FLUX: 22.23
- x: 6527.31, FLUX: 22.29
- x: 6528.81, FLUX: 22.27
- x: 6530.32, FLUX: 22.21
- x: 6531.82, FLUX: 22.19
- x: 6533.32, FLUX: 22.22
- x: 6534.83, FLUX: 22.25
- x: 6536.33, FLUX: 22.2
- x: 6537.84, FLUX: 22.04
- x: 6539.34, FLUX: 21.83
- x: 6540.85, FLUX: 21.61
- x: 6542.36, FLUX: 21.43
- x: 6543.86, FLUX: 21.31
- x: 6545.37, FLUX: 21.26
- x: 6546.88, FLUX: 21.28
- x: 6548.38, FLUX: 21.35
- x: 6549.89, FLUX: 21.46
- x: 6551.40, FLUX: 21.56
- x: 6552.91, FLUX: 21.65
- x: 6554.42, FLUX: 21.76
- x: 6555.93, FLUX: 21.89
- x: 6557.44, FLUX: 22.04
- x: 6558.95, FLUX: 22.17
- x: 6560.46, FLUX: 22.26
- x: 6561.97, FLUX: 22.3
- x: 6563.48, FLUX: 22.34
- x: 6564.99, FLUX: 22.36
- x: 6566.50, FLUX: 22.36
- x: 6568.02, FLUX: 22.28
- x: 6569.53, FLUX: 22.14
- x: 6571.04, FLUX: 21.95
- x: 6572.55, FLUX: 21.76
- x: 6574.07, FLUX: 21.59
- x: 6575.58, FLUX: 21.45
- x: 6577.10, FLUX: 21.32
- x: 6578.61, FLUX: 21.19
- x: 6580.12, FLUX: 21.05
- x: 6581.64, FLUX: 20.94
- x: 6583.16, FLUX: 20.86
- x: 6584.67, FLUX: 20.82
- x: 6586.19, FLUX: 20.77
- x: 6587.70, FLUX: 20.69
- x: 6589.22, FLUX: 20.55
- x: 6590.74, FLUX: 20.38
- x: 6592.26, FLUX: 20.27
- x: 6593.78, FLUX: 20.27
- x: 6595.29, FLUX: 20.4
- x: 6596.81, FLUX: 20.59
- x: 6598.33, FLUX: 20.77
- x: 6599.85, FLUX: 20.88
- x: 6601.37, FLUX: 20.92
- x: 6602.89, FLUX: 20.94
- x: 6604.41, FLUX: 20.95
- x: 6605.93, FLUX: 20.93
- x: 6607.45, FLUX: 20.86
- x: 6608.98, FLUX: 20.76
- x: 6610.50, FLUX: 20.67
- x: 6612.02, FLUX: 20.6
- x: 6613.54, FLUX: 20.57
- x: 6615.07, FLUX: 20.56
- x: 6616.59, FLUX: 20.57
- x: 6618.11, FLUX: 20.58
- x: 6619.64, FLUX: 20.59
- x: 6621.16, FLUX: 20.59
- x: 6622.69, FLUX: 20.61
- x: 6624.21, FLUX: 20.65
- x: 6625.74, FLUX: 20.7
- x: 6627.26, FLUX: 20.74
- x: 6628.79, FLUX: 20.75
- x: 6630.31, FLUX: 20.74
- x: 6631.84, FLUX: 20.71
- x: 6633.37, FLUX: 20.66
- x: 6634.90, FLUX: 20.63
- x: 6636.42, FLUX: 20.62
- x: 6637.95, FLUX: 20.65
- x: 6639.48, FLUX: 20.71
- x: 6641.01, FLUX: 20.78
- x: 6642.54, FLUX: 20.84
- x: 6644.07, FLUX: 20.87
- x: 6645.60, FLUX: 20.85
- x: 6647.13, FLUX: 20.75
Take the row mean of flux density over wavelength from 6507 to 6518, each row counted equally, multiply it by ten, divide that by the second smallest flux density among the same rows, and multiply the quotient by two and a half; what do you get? 25.4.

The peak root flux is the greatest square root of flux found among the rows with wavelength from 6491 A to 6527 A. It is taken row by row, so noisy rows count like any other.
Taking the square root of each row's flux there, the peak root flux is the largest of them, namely 4.71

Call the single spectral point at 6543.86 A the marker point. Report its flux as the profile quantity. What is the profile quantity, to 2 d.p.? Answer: 21.31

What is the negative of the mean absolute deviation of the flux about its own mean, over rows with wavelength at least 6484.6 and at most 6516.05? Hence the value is -0.3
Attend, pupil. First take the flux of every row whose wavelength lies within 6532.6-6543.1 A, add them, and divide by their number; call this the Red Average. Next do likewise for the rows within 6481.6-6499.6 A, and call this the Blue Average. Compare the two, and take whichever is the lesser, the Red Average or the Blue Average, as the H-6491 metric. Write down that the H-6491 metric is 20.5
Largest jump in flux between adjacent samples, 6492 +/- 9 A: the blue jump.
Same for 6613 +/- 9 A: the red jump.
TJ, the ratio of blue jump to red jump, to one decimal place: 1.3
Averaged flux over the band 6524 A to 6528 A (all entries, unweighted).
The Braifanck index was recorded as 22.2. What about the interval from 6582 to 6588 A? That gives 20.8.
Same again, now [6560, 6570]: 22.3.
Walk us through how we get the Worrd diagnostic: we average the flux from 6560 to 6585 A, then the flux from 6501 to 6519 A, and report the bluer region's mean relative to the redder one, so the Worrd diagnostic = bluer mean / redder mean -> 0.96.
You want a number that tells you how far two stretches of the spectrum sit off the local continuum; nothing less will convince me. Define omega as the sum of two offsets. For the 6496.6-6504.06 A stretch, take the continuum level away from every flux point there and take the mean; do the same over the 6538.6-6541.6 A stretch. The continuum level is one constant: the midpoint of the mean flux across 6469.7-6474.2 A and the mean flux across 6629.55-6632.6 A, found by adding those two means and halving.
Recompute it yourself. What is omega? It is 0.8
